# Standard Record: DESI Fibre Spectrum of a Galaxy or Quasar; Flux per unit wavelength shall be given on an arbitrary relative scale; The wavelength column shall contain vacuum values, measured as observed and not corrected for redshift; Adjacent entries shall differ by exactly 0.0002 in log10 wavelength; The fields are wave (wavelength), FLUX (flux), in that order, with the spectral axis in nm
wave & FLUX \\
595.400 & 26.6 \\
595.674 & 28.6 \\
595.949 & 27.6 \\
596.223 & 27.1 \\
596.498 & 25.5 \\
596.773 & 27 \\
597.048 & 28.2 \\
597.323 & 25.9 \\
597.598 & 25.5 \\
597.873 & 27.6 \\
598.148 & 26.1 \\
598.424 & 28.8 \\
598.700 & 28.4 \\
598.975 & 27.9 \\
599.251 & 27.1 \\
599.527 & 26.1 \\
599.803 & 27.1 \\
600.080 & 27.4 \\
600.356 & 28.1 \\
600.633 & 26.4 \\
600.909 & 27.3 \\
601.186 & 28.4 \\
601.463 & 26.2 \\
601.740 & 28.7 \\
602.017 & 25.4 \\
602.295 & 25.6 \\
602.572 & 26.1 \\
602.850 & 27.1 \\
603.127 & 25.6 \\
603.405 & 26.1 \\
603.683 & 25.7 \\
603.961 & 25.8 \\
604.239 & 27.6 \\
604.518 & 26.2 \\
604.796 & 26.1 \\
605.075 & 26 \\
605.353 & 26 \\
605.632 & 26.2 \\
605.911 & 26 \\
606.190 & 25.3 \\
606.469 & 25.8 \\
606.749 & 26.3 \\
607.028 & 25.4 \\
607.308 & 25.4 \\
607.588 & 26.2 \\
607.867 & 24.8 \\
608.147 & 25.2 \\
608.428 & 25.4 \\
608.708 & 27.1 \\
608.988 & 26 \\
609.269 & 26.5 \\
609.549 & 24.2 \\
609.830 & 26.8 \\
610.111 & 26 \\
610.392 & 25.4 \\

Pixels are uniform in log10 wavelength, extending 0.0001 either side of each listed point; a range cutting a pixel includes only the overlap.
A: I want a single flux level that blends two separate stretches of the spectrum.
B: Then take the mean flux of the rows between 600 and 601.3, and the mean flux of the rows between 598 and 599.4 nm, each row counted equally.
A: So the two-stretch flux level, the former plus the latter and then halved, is 27.6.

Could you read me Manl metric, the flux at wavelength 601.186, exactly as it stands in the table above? 28.4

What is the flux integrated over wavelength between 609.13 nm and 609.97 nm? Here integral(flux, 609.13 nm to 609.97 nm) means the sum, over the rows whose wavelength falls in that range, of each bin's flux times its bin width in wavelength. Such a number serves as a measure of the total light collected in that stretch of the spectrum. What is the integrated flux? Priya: 22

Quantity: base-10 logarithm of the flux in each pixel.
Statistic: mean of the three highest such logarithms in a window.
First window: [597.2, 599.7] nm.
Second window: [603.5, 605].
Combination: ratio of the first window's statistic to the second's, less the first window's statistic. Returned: -0.433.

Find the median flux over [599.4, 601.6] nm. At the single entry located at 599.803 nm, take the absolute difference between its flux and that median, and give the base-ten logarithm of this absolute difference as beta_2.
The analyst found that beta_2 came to -1.0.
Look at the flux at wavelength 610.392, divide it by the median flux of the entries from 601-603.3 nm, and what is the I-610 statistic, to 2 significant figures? 0.97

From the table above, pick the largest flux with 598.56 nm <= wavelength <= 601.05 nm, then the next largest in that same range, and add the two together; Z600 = 56.5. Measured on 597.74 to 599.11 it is 57.2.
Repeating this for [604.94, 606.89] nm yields 52.5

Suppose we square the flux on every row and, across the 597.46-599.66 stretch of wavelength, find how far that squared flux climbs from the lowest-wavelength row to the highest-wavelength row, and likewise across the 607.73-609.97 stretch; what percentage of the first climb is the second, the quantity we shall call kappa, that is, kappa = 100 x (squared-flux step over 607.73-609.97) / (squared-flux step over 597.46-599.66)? 333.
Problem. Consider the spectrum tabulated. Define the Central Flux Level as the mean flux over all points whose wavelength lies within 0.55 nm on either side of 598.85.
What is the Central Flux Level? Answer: 28.0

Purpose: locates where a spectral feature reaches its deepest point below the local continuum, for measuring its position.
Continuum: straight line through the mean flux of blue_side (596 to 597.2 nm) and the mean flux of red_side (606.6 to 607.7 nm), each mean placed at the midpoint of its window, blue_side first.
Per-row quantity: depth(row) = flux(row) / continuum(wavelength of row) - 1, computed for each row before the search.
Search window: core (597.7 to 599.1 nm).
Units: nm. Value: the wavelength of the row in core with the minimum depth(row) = 598.148 nm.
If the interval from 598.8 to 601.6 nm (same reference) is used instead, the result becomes 599.527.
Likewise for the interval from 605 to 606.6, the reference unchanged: 606.190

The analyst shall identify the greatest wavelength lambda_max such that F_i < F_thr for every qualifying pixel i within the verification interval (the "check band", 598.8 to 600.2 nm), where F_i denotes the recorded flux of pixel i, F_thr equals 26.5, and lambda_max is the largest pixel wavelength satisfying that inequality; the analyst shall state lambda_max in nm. 599.527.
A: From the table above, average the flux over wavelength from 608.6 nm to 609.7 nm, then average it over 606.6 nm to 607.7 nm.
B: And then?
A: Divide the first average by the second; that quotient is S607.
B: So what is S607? 1.005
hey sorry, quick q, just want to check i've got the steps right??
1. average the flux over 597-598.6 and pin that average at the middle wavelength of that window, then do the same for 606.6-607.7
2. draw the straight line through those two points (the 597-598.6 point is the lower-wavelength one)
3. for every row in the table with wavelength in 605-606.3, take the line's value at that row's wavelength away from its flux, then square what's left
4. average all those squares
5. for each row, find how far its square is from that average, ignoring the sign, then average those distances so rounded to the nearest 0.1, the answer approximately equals 0.1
